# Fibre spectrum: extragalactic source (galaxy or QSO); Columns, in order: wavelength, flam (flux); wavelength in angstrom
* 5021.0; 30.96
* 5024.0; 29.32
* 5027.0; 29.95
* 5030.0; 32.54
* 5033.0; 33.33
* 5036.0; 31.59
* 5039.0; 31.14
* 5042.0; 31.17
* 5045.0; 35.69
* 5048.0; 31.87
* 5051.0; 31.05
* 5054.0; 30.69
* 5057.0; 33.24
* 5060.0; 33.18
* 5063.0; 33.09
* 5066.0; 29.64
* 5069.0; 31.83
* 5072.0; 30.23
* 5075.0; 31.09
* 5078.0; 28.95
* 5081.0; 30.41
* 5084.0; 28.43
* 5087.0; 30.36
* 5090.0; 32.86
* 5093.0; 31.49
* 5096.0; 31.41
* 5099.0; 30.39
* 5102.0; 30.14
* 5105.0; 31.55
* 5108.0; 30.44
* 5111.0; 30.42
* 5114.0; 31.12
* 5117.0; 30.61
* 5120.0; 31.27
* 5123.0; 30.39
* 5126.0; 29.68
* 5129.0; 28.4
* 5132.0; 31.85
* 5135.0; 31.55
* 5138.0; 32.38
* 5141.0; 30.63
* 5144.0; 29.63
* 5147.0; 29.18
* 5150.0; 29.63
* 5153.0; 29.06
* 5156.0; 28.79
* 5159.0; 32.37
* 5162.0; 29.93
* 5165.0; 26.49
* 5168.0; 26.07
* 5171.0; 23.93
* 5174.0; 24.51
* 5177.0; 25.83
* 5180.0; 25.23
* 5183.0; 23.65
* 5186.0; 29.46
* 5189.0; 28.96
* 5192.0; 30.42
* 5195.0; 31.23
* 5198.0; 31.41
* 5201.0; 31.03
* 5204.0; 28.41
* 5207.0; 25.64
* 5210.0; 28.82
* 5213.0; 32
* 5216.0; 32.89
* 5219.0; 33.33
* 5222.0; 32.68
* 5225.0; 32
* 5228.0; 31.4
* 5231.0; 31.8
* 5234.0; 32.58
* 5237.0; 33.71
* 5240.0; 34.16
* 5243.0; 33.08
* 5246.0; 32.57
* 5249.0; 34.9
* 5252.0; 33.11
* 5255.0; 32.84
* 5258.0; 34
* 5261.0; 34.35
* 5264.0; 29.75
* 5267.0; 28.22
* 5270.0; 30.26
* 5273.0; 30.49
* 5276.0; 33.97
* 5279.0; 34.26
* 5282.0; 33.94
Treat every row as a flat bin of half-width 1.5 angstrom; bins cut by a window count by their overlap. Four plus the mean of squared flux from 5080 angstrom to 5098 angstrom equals 956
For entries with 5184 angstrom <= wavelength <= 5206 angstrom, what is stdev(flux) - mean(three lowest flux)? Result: -27.8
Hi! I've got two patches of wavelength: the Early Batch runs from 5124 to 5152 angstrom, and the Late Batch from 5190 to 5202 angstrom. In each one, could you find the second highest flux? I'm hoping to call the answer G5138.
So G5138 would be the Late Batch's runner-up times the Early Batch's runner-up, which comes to 995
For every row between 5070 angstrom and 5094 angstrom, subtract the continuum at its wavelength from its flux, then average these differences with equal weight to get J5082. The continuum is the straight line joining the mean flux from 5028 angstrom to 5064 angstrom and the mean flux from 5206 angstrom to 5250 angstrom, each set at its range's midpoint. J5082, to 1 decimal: -1.8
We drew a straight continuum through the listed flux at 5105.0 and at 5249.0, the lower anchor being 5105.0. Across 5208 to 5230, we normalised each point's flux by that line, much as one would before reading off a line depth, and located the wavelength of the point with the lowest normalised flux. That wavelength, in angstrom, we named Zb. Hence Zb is 5210.0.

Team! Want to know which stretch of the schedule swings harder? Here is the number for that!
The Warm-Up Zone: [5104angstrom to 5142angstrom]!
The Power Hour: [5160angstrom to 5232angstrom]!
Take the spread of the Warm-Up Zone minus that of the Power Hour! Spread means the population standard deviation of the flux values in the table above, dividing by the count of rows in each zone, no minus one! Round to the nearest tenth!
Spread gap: -2.1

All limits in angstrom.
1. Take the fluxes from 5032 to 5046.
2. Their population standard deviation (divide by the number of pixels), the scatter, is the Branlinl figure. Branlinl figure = 1.75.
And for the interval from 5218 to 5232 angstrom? 0.68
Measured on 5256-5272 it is 2.43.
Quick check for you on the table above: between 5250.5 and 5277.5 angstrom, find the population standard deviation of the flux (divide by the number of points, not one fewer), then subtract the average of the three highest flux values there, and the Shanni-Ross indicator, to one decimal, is -32.0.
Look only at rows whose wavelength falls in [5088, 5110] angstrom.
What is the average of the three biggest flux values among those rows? 32.0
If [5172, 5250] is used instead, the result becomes 34.3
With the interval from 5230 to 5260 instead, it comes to 34.4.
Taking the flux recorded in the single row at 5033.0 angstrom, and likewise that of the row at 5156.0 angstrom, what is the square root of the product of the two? 31.0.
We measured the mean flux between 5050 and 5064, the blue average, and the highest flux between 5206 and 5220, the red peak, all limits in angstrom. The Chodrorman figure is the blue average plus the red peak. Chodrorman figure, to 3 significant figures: 65.6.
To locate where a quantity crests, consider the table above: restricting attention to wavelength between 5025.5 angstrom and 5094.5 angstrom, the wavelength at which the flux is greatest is 5045.0 angstrom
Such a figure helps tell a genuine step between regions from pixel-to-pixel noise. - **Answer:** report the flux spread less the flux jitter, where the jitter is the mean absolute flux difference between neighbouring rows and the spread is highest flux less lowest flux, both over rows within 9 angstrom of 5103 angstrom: 0.6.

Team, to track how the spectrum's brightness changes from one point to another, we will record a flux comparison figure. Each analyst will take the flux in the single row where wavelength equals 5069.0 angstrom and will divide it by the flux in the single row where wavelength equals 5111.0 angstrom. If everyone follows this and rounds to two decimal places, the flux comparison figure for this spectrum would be 1.05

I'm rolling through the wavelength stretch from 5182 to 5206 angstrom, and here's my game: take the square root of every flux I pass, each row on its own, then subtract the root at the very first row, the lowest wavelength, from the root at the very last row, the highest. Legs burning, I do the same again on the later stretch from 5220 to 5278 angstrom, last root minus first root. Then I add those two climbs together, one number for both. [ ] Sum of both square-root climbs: 0.58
